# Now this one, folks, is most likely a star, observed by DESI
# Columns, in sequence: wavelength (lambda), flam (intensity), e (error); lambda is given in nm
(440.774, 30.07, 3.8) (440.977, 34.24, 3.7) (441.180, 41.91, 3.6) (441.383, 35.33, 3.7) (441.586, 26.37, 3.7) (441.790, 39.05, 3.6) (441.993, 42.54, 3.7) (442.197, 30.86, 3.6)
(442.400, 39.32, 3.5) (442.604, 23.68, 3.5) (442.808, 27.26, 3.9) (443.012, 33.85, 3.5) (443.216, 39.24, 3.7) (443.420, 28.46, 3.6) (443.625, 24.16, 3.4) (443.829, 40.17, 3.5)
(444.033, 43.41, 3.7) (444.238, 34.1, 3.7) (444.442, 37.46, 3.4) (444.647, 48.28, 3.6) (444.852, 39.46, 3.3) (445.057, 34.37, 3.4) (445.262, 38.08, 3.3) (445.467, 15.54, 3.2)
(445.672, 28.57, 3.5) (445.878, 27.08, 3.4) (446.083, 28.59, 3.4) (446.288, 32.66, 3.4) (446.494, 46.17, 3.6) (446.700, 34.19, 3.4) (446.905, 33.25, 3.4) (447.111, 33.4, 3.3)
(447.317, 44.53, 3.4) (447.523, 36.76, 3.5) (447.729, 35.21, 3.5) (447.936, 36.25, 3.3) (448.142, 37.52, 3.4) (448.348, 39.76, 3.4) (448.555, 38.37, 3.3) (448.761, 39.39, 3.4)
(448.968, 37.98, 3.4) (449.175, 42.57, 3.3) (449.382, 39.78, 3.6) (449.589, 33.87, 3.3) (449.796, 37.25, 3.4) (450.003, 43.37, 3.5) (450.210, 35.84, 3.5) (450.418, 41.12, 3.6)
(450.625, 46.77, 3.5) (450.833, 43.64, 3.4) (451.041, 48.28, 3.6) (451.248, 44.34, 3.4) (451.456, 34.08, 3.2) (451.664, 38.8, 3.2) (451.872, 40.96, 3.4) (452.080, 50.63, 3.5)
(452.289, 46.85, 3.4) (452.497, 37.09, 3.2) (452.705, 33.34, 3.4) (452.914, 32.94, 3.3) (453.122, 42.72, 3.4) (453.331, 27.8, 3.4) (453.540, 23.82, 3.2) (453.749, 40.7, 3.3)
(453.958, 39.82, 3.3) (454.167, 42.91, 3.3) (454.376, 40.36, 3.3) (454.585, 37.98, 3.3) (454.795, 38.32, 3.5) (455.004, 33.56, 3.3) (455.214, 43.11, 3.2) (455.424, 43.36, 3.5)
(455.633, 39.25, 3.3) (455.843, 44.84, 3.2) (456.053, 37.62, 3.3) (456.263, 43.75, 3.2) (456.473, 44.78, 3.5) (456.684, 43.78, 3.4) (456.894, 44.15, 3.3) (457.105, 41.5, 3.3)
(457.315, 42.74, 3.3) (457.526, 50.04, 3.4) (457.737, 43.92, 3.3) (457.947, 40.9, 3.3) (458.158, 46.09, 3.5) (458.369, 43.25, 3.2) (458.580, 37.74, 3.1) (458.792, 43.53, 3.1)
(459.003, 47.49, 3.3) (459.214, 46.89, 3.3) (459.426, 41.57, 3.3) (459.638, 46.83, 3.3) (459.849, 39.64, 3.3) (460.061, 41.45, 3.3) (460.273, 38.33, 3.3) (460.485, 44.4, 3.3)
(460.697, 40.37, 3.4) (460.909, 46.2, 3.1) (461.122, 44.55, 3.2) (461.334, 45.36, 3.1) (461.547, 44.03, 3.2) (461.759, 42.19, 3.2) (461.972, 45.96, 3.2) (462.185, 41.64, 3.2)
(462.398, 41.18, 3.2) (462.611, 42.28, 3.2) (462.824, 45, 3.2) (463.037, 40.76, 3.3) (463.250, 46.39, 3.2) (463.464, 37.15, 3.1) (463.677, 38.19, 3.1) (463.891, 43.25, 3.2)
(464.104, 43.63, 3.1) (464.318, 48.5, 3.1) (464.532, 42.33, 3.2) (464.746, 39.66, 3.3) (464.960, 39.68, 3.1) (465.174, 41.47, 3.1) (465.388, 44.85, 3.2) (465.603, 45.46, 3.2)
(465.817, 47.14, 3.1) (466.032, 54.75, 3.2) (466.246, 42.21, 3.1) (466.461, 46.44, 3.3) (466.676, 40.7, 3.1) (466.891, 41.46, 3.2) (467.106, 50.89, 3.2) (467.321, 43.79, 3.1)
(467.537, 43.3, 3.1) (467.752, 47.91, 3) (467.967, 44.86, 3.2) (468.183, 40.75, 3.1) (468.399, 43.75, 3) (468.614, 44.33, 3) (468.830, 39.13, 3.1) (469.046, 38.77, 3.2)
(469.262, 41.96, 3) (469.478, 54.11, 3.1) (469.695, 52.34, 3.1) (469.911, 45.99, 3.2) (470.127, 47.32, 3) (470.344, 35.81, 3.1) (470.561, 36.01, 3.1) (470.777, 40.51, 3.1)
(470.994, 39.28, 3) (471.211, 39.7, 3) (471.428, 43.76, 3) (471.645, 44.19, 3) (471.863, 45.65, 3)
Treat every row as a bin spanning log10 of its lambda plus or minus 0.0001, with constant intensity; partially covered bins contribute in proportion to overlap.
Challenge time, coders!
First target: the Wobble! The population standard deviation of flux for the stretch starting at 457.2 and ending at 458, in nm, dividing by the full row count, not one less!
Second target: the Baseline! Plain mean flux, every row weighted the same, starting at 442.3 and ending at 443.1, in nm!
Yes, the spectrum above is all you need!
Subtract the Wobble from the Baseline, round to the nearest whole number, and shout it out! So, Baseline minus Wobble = 28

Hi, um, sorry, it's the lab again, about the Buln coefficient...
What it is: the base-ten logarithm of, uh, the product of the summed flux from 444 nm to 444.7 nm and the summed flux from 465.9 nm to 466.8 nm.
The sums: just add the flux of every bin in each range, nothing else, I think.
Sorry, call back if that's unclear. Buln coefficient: 4.48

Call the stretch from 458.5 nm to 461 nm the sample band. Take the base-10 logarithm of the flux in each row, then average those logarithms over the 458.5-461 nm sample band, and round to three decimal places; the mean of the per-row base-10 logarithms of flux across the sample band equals 1.631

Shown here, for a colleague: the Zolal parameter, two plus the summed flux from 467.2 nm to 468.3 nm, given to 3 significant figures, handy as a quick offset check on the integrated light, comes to 223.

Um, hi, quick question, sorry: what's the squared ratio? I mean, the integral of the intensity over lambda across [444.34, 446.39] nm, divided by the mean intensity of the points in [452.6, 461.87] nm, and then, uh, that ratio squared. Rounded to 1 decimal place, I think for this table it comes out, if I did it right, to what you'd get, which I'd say 2.7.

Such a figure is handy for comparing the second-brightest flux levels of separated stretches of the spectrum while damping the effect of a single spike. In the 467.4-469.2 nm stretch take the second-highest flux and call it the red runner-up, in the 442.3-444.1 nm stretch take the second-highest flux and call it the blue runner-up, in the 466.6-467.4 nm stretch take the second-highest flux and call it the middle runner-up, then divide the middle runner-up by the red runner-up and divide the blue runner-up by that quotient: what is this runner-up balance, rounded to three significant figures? 41.2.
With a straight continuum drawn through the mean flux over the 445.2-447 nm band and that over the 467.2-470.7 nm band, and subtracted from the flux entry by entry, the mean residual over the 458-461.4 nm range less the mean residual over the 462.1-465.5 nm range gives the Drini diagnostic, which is 3.3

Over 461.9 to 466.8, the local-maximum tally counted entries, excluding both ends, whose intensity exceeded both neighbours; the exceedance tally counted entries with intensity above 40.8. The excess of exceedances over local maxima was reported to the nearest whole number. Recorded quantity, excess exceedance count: 12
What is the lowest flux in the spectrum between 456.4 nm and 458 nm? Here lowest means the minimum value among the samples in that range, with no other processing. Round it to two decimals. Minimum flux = 40.90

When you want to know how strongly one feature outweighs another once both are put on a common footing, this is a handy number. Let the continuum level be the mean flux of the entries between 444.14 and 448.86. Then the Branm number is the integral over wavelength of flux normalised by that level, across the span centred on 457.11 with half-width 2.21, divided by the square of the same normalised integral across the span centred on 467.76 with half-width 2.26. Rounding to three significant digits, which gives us 0.162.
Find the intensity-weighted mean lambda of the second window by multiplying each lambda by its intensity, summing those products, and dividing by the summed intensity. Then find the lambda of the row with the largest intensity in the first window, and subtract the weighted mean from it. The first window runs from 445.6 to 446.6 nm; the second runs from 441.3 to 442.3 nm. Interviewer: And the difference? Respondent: 4.70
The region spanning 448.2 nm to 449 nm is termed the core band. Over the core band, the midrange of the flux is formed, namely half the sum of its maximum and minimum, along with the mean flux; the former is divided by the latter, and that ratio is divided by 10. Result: 0.100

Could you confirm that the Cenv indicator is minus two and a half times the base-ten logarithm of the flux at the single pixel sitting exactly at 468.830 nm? -3.98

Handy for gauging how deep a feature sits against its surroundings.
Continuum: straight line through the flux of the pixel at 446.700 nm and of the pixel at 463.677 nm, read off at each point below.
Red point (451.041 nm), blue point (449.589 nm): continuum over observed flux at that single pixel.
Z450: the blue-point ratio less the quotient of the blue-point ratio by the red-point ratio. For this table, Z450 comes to -0.38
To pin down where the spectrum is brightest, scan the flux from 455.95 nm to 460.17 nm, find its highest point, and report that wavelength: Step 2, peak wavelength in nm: 457.526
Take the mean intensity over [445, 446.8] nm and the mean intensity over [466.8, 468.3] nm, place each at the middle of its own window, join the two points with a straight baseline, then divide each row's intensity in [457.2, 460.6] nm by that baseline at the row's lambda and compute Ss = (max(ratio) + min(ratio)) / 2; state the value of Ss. 1.12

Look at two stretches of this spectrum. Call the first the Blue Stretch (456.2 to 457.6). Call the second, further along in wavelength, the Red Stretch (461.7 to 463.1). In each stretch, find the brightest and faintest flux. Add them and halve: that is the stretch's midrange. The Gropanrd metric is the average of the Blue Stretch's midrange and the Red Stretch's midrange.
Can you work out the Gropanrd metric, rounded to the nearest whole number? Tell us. 45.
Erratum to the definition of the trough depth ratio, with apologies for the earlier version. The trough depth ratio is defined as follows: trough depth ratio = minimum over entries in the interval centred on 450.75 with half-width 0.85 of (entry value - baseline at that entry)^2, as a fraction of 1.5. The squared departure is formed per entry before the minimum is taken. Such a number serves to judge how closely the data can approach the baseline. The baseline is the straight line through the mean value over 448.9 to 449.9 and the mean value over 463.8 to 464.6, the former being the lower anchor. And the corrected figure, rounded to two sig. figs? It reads 3.8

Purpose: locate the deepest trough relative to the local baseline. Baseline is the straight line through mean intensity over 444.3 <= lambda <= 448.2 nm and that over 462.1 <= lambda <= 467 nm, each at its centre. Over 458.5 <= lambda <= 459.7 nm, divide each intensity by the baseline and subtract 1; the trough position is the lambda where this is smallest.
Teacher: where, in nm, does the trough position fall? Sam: 458.580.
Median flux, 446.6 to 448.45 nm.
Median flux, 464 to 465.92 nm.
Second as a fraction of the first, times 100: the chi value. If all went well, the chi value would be 120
